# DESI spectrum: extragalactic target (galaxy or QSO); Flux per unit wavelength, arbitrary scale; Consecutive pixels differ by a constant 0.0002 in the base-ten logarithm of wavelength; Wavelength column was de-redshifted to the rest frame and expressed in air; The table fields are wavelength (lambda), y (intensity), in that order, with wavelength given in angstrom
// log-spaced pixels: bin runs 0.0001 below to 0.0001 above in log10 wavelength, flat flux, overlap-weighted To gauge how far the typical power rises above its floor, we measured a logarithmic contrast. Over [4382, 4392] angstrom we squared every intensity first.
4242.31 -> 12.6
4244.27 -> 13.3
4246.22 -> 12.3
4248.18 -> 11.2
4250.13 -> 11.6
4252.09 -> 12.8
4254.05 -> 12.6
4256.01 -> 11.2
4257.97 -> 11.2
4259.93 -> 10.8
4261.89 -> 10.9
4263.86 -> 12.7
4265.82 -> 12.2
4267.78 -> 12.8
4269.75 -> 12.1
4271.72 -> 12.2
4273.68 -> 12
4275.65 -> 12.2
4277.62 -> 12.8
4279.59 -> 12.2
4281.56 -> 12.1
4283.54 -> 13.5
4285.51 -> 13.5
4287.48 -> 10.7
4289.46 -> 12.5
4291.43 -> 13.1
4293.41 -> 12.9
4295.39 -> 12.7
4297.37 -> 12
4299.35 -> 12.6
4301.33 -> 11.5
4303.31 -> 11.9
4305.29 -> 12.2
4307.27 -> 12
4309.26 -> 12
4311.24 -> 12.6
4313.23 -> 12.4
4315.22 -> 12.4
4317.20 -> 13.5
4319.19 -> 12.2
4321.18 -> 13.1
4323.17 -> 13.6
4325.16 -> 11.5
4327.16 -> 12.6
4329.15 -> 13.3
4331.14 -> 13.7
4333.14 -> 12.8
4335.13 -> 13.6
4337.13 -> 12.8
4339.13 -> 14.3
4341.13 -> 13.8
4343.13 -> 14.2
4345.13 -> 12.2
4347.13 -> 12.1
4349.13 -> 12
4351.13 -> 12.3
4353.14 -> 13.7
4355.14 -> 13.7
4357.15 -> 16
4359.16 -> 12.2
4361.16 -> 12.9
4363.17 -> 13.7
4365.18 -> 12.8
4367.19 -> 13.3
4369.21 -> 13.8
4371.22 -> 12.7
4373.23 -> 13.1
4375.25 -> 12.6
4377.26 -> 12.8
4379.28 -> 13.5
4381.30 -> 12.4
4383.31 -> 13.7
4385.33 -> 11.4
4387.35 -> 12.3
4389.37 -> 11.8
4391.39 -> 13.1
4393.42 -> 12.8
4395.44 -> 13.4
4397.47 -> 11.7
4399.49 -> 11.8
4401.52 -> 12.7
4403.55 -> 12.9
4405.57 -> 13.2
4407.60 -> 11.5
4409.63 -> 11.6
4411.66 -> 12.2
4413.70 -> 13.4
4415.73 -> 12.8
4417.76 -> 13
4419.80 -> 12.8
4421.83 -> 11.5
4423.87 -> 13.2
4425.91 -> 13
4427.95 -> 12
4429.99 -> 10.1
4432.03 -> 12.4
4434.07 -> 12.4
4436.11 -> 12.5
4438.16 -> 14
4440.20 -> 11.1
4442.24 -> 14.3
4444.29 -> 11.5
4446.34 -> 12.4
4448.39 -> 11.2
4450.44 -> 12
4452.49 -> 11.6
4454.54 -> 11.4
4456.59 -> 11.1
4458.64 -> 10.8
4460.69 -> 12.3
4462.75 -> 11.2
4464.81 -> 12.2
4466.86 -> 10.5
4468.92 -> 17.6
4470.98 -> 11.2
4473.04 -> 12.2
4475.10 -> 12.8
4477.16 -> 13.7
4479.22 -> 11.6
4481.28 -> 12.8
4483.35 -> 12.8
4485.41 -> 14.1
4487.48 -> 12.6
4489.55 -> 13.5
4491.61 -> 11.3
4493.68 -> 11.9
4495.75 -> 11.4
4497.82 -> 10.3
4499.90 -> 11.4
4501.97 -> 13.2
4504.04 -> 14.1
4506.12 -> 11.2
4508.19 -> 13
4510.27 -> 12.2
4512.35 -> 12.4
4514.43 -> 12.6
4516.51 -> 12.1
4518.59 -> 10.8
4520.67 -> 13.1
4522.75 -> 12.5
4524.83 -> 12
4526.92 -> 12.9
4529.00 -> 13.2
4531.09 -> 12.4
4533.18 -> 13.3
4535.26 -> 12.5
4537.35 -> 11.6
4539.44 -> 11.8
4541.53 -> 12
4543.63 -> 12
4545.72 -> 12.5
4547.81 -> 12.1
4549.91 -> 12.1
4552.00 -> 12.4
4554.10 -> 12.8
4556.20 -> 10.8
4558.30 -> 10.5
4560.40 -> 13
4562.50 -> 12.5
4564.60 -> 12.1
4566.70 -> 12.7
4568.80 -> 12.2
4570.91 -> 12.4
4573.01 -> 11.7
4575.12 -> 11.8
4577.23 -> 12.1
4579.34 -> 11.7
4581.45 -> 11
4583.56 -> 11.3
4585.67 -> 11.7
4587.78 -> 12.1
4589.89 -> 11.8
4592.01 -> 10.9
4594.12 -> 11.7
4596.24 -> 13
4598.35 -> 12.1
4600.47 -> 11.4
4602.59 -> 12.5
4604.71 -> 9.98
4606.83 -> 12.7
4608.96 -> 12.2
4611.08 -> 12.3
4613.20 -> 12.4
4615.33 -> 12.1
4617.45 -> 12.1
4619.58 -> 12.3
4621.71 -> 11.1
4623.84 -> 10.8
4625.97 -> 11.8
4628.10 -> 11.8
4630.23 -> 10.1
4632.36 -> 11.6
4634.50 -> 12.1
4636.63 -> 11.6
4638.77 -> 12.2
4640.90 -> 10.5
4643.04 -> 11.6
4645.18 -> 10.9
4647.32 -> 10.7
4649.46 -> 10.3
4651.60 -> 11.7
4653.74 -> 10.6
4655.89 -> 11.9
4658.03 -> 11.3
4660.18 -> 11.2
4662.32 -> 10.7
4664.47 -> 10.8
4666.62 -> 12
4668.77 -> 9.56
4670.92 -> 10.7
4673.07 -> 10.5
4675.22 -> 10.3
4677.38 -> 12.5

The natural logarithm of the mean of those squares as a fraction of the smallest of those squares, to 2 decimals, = 0.18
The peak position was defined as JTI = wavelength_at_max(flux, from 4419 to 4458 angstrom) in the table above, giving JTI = 4442.24 angstrom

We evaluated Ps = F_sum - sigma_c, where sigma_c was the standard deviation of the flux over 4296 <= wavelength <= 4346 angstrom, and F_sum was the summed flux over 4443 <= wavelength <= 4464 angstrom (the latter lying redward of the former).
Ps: 115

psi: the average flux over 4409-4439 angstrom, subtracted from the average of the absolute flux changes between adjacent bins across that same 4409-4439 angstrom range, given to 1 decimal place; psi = -11.5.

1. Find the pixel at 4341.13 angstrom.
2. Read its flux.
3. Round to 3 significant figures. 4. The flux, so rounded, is 13.8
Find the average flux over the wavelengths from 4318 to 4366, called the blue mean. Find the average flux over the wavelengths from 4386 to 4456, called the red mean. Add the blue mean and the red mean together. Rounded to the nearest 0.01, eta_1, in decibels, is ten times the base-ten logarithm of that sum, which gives 14.06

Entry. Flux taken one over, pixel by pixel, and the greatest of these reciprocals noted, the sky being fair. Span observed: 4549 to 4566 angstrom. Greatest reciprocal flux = 0.095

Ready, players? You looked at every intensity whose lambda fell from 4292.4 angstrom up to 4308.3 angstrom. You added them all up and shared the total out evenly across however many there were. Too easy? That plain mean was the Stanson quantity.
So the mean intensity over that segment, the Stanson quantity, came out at 12.22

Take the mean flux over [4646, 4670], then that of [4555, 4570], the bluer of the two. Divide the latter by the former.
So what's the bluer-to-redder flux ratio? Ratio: 1.09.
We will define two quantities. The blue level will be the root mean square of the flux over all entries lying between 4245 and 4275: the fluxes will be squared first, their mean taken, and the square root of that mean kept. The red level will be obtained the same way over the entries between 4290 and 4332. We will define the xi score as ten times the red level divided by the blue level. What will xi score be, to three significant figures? 10.5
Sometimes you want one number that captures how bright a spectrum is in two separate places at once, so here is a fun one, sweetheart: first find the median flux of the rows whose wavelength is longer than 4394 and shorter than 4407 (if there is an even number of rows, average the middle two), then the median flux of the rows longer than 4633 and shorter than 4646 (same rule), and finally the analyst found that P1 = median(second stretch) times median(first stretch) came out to 148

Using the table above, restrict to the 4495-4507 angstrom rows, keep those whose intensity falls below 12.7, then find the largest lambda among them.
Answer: 4506.12 angstrom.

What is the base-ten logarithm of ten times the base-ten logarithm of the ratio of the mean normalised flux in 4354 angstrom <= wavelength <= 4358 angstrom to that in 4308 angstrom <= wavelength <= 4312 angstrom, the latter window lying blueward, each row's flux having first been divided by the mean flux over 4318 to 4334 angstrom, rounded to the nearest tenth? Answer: -0.1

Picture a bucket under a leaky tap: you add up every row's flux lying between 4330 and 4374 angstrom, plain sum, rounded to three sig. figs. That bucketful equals 292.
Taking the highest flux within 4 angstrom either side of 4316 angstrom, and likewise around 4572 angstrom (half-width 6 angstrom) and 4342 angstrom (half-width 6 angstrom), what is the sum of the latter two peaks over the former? 2.00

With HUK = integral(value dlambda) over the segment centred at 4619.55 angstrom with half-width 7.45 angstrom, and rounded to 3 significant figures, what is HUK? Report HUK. 176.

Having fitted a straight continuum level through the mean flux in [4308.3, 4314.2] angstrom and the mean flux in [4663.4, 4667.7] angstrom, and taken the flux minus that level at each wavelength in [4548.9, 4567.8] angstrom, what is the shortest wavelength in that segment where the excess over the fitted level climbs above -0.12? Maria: 4549.91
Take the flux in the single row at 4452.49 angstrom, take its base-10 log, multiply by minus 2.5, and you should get -2.66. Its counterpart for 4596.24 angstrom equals -2.78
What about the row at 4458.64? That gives -2.58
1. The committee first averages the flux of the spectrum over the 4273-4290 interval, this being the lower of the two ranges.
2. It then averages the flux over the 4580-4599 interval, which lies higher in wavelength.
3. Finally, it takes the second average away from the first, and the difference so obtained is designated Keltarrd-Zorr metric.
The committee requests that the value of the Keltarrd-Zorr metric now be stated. 0.66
